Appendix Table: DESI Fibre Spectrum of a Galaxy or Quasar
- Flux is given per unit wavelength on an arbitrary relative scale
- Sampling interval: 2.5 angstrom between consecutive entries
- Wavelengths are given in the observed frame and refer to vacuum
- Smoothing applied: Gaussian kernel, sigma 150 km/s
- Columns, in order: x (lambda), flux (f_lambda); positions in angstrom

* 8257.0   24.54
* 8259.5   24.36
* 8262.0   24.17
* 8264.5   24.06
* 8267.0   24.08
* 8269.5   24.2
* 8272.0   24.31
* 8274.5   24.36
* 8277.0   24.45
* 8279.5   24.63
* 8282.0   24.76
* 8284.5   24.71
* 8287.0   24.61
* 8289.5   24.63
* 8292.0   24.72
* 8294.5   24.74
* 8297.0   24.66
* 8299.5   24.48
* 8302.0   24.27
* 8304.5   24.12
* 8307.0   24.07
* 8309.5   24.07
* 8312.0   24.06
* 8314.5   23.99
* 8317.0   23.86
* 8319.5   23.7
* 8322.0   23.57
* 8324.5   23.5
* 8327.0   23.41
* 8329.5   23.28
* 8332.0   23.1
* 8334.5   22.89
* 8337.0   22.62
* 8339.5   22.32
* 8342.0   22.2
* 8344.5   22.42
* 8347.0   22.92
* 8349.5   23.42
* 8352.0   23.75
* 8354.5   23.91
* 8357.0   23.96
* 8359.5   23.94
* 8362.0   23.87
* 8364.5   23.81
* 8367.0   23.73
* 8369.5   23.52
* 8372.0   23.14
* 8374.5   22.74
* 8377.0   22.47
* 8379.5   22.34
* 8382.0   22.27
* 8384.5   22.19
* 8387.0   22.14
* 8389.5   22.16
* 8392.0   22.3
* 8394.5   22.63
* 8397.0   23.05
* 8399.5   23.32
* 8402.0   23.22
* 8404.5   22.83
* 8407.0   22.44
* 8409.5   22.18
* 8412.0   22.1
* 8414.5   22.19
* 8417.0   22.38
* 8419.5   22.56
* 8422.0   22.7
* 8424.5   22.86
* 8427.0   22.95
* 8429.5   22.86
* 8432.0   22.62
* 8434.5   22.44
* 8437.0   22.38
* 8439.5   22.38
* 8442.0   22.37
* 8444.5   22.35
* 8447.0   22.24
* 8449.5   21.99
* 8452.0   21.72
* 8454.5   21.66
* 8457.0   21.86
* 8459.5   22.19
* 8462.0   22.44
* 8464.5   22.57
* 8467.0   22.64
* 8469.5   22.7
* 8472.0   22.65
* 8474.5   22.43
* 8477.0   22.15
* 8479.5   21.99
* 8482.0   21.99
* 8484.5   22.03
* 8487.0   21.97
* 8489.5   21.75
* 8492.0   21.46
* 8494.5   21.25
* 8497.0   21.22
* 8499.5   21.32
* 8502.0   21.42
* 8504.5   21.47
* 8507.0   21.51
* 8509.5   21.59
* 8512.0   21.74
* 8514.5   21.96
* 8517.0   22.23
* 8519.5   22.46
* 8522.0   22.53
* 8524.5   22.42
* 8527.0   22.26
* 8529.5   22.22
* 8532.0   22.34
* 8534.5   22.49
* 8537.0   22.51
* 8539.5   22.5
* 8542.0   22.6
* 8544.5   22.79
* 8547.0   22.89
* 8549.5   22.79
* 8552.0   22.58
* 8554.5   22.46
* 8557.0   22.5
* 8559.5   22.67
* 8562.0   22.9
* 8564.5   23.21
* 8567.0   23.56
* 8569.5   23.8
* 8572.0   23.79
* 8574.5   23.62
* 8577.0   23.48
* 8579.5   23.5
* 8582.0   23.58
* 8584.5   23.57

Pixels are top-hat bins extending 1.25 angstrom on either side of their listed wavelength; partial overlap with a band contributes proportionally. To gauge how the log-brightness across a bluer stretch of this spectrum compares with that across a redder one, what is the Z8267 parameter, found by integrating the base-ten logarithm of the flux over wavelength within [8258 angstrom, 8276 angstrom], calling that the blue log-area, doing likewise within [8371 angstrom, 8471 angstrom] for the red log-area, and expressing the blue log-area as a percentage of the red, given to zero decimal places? 18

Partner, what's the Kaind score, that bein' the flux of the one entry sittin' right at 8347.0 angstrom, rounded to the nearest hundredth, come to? 22.92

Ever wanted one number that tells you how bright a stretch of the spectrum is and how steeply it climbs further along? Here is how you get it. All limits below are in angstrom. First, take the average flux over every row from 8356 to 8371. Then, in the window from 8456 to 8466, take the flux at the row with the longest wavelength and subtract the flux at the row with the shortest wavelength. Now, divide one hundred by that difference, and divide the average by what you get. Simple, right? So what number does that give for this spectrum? 0.17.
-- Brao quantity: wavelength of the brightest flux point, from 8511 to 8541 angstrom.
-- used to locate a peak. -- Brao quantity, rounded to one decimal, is 8522.0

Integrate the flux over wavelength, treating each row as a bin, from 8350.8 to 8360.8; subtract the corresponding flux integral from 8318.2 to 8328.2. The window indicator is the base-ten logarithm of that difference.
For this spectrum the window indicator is 0.54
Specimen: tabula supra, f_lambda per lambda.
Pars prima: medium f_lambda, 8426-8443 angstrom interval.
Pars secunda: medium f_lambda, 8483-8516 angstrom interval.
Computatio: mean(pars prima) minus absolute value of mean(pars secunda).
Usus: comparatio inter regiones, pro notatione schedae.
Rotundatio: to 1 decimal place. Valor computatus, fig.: 1.0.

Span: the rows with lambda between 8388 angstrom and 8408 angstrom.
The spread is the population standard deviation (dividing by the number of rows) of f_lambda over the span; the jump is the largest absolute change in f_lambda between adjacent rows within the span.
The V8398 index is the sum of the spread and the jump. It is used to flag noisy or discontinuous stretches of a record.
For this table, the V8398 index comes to 0.82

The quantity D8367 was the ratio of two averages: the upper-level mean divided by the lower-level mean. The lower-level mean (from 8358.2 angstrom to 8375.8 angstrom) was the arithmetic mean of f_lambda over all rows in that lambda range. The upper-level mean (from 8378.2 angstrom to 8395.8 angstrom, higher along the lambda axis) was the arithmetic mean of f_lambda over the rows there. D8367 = 0.95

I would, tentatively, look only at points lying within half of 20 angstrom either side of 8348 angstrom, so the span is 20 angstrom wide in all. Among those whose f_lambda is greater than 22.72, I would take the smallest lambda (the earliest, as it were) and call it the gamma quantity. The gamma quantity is 8347.0 angstrom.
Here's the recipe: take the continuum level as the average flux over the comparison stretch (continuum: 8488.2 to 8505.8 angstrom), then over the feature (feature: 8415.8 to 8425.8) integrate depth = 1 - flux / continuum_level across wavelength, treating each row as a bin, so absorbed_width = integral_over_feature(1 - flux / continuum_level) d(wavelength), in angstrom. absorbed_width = -0.57 angstrom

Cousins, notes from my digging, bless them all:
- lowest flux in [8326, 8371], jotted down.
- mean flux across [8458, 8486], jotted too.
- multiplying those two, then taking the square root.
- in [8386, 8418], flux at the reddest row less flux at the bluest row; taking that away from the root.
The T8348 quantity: 22.0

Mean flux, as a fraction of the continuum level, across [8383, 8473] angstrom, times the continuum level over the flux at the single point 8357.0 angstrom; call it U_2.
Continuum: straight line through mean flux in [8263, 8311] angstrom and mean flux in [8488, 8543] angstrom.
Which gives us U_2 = 0.97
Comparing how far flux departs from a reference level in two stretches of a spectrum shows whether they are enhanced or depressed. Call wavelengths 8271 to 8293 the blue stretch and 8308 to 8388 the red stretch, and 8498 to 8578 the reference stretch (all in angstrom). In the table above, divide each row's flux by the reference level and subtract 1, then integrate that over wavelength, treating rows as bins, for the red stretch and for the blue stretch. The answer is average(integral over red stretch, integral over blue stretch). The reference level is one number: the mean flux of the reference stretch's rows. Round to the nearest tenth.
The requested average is 2.3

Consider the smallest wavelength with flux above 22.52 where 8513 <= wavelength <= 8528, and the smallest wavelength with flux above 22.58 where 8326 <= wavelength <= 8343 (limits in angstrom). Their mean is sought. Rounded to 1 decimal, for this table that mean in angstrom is 8424.5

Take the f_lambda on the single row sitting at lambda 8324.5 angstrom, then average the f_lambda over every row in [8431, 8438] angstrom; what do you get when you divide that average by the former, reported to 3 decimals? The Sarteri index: 0.957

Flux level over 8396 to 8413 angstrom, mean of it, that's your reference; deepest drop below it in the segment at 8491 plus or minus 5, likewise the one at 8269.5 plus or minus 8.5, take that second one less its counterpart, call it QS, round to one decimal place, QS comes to -2.8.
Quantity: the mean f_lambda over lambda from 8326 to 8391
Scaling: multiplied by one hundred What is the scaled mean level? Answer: 2302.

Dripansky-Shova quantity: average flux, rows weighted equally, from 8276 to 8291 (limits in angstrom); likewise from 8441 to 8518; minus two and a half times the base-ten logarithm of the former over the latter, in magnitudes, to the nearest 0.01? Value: -0.12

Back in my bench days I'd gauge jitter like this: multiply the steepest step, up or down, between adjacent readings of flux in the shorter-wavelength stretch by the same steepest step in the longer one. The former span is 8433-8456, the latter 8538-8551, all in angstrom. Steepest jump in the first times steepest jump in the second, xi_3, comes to 0.05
